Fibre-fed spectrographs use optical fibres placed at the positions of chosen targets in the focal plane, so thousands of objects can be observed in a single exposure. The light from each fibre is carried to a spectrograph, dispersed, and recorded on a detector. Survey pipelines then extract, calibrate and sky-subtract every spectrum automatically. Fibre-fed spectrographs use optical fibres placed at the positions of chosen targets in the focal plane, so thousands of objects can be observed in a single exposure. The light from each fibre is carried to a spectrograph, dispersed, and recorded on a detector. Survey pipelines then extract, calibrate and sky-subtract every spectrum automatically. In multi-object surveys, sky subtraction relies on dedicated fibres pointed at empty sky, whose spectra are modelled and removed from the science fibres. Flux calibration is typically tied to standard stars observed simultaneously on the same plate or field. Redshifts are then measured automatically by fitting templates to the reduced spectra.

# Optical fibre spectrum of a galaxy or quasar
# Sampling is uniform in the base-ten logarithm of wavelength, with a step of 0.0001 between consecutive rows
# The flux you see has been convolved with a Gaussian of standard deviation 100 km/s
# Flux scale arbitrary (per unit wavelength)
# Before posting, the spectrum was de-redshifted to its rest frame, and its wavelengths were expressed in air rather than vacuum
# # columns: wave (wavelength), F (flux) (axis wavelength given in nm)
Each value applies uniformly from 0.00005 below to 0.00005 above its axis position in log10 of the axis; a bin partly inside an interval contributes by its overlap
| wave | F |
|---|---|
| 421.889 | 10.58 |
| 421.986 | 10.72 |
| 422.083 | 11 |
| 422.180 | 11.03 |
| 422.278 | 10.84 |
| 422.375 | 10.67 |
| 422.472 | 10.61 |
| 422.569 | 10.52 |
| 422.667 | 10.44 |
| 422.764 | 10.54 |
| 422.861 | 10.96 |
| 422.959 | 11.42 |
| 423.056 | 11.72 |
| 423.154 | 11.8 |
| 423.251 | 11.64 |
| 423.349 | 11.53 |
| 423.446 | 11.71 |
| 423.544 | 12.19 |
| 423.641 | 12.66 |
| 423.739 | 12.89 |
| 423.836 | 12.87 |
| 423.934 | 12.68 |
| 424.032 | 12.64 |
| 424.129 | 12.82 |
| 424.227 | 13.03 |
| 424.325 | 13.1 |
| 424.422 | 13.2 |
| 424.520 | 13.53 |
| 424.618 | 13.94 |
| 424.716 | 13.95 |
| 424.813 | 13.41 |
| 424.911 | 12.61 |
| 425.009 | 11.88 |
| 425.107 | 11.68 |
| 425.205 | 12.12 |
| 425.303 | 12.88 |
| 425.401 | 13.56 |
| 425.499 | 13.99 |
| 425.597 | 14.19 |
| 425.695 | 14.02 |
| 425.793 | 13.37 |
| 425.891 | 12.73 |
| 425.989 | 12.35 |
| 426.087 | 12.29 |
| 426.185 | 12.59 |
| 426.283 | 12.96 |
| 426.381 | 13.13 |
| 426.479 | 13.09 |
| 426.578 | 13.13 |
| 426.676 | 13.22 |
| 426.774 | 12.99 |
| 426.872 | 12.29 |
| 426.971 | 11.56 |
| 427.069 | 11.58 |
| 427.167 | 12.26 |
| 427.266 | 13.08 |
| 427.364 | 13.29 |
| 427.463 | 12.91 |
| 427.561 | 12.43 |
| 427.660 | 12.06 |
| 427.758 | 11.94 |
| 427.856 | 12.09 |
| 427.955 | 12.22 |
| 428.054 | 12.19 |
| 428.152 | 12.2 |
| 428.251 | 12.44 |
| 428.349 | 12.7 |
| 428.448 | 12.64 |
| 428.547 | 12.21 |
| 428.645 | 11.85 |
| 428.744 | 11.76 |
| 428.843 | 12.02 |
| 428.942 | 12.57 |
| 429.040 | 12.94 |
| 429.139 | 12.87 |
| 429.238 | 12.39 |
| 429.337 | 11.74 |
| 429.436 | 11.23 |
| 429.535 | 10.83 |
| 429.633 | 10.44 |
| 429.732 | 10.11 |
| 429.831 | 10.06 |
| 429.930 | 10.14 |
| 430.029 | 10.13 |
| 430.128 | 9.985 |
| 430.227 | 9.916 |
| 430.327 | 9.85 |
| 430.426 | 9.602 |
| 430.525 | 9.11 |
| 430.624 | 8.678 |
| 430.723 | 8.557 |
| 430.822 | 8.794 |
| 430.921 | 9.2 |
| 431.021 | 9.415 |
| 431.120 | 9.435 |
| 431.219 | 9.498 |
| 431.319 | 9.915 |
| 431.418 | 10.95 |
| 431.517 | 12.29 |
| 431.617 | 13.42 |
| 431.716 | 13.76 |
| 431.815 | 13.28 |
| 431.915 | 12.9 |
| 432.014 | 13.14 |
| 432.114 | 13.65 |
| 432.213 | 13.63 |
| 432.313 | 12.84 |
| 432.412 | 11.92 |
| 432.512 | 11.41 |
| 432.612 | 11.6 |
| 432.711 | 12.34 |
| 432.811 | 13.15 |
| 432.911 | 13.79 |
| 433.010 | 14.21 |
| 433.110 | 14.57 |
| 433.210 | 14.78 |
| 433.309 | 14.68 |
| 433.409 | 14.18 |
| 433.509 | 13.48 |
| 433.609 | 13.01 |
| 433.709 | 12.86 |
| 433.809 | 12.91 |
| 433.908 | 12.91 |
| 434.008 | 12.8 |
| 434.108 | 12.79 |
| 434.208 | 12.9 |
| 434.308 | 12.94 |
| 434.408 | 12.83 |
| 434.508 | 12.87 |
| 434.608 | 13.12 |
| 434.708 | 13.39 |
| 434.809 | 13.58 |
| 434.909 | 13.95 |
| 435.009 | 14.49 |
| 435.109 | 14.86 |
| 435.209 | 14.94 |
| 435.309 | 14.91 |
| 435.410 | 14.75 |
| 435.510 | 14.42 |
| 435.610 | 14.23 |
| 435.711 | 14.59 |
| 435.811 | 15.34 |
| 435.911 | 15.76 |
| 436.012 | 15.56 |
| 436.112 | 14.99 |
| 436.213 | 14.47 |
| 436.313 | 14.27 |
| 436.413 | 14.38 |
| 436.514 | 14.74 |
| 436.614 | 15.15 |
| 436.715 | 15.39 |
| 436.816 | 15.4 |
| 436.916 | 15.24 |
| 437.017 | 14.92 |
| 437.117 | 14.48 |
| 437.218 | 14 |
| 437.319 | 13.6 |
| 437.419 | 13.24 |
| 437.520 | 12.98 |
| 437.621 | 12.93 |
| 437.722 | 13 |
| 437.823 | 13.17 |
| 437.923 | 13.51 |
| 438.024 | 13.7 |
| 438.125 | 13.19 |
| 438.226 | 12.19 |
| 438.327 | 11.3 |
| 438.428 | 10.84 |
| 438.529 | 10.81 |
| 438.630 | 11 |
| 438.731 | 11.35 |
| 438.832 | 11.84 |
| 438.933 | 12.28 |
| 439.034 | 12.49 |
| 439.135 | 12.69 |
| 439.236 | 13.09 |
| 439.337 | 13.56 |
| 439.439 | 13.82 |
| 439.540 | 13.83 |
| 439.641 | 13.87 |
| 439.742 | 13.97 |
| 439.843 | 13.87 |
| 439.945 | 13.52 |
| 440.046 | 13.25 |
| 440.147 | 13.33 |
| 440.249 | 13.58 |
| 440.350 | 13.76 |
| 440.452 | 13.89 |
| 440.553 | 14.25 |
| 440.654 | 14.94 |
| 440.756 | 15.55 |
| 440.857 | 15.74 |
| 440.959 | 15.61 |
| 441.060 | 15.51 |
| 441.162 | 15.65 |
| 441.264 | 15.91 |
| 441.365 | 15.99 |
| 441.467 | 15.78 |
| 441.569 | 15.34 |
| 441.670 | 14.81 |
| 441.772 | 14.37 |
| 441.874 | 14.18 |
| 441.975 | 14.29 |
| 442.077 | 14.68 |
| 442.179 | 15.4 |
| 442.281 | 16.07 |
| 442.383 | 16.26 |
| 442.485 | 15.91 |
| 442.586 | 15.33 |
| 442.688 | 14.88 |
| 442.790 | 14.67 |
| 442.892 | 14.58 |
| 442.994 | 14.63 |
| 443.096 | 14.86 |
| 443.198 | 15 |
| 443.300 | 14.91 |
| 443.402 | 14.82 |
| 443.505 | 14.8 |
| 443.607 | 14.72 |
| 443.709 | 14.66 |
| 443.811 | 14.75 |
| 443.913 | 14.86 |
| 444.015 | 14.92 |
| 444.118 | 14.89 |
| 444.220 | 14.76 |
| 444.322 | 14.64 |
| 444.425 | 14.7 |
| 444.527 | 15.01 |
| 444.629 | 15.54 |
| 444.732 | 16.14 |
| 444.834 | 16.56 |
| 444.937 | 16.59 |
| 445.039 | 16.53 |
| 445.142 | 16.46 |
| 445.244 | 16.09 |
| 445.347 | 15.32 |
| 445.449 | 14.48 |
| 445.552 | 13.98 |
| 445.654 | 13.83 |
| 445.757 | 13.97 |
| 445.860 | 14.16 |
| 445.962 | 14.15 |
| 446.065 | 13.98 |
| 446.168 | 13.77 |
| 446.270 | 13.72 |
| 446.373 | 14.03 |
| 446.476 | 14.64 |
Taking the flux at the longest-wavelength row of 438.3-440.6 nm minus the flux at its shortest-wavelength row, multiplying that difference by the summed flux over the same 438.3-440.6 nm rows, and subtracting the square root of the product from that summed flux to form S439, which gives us 267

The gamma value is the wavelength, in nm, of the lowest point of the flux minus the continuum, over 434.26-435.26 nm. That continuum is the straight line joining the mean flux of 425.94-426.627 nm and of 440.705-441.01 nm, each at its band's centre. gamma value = 434.408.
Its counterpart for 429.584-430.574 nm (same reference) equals 430.525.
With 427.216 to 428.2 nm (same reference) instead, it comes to 427.758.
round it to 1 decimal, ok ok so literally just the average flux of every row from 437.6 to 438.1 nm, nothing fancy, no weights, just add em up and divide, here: 13.3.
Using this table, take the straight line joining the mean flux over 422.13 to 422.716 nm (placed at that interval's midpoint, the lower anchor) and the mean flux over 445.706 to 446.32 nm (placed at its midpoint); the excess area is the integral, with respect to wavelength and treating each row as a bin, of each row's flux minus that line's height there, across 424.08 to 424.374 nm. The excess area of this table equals 0.60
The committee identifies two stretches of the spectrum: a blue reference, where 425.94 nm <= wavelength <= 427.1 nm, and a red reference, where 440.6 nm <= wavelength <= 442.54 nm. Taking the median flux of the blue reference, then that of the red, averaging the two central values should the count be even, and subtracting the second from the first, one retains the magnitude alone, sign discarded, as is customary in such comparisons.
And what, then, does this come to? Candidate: 2.8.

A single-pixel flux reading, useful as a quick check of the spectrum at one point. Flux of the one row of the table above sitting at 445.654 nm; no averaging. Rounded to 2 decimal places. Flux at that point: 13.83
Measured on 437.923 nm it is 13.51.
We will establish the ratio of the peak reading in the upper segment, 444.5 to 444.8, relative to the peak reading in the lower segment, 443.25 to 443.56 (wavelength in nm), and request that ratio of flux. 1.08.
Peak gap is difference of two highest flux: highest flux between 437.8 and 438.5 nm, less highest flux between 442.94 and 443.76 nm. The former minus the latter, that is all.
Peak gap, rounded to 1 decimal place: -1.3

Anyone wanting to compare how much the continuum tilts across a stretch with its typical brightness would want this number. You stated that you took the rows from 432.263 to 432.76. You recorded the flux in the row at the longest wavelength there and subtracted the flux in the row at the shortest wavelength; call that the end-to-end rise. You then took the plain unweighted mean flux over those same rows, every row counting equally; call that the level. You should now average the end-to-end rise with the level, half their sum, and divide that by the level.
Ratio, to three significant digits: 0.479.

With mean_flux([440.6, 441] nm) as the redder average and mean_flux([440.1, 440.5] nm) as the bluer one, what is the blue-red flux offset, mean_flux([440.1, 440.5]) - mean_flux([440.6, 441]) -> -1.8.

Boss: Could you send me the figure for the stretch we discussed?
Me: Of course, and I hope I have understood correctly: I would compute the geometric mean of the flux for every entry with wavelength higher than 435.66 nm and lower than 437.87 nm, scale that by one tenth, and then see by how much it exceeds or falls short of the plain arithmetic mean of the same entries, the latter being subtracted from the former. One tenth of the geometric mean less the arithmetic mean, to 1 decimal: -13.0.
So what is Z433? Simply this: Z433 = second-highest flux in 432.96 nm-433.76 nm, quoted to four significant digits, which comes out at 14.68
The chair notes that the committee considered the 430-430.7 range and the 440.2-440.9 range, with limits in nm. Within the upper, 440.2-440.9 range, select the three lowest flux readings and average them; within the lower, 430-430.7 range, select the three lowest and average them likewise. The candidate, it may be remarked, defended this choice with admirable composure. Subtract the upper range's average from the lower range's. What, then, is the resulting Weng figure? -4.6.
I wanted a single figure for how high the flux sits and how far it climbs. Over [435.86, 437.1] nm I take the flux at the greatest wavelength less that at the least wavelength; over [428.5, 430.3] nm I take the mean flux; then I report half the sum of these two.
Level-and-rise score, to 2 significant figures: 5.2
